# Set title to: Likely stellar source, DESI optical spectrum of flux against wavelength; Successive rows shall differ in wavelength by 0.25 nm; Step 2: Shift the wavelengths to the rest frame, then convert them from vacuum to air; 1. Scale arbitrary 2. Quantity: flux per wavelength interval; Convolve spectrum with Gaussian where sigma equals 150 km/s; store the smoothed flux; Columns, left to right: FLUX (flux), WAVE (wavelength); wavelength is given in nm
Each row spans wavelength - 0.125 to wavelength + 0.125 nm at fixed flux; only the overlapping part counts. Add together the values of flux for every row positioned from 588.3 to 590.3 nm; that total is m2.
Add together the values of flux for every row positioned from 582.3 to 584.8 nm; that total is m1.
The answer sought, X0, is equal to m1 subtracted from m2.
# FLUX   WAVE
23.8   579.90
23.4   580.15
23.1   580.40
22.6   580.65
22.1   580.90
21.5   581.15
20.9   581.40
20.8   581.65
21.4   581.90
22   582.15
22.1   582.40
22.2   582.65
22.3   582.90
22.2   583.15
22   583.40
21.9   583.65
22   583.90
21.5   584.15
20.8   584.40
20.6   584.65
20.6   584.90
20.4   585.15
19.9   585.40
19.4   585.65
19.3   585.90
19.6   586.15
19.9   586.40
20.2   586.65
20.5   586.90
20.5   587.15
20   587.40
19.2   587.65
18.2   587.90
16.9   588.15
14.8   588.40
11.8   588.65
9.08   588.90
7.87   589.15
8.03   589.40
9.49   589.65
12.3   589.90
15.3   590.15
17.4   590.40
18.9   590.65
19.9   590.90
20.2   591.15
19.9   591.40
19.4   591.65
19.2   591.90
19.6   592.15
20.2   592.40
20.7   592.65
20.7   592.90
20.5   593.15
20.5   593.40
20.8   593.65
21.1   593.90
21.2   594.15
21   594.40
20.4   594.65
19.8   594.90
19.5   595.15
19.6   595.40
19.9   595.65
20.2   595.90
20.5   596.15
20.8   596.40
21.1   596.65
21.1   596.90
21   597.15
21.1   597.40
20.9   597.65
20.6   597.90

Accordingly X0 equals -129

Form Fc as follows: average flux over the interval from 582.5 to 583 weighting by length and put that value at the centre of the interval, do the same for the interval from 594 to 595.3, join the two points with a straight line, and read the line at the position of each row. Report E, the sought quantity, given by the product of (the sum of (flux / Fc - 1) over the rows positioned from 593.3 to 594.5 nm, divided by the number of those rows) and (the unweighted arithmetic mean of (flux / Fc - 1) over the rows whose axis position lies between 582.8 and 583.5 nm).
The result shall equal 0.0000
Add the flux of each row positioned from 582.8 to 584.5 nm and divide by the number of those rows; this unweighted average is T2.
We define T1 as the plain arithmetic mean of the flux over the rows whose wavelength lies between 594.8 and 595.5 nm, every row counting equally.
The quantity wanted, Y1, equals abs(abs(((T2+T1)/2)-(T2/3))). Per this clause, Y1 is 13.5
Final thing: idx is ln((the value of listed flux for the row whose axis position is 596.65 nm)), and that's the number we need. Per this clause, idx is 3.05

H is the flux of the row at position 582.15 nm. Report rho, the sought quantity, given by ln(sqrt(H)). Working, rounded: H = 22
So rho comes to 1.55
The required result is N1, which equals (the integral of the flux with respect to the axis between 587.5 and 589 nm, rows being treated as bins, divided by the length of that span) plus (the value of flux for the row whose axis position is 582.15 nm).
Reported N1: 37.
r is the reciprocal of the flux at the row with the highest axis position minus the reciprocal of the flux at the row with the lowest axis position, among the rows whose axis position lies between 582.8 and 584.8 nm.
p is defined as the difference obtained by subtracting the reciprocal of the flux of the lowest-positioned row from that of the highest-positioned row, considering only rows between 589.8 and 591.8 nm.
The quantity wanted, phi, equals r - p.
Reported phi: 0.0335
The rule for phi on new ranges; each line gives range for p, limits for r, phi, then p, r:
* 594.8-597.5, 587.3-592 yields 0.0052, -0.003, 0.002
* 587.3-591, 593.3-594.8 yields 0.0000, 0.000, 0.000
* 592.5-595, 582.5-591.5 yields 0.0030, 0.002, 0.005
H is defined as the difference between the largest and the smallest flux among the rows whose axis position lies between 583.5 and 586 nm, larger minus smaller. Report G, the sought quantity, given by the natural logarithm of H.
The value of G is 1.0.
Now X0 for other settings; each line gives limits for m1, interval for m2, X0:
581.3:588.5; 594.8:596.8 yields -431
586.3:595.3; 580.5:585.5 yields -215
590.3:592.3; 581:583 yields 19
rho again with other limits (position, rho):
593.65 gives 1.52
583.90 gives 1.55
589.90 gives 1.25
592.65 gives 1.52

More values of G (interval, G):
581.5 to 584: 0.4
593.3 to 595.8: 0.5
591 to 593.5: 0.4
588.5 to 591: 2.5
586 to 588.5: 1.7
